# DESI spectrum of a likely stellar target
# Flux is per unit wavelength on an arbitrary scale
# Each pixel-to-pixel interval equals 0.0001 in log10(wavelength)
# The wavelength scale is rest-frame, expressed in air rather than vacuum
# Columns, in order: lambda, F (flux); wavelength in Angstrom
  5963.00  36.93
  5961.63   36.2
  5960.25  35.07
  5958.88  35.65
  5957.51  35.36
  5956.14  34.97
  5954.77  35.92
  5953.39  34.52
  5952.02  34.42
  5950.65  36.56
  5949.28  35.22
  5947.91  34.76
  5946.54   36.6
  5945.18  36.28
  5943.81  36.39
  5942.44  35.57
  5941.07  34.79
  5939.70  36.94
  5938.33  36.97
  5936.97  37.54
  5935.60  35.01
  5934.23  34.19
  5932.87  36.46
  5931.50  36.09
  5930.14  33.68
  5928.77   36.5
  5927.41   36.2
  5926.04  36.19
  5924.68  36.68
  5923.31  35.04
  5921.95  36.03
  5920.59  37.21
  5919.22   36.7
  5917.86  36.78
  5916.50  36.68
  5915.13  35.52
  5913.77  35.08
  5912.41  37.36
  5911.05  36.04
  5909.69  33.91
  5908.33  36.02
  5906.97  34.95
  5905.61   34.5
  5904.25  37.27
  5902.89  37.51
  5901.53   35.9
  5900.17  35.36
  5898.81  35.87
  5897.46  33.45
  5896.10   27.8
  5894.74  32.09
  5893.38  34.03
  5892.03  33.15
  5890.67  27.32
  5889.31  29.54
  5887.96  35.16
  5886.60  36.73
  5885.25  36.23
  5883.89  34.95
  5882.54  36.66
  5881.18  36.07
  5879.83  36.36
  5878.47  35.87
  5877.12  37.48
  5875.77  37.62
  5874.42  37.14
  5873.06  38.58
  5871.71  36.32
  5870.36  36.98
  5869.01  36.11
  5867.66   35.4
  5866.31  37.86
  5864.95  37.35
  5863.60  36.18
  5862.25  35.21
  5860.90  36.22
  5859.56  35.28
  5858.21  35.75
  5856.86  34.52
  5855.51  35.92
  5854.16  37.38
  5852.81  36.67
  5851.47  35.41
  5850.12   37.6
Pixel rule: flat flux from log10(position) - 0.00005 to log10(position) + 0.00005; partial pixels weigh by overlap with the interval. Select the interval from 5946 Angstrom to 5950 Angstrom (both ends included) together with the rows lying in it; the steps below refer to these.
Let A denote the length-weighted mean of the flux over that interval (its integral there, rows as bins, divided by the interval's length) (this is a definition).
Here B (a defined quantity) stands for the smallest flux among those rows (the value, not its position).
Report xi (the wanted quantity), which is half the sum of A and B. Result 35.1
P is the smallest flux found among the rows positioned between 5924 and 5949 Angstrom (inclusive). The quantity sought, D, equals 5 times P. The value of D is 168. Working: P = 33.68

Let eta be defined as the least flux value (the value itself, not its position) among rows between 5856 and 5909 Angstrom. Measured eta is 27.32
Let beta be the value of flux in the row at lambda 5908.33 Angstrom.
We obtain 36.02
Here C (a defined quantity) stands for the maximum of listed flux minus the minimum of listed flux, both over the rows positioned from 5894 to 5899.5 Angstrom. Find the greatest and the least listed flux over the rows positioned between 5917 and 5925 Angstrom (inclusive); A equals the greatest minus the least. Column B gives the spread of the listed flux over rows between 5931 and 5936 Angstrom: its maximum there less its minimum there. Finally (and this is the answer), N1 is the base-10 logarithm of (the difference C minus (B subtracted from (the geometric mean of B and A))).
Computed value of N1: 0.9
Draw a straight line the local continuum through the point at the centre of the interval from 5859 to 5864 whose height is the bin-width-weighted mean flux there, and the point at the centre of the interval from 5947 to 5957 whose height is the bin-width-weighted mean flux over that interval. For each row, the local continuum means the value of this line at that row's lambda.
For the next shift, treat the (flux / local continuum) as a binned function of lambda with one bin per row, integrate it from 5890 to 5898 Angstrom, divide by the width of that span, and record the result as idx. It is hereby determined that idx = 0.88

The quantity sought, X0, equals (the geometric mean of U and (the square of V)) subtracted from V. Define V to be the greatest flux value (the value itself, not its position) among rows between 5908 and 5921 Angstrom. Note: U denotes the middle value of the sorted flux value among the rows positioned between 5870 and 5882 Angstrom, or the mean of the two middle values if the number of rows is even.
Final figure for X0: -190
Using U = 37.0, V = 37.36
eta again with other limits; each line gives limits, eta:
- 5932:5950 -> 34.19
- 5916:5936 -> 33.68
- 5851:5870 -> 34.52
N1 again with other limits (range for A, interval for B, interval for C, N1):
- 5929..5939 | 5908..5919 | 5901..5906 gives 0.4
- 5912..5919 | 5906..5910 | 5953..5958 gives 0.1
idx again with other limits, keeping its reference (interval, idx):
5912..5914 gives 1.03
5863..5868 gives 1.03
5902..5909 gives 1.02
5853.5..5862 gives 1.00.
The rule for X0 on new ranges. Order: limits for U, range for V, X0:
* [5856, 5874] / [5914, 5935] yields -187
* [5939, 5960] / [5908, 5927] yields -185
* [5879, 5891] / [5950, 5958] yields -183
